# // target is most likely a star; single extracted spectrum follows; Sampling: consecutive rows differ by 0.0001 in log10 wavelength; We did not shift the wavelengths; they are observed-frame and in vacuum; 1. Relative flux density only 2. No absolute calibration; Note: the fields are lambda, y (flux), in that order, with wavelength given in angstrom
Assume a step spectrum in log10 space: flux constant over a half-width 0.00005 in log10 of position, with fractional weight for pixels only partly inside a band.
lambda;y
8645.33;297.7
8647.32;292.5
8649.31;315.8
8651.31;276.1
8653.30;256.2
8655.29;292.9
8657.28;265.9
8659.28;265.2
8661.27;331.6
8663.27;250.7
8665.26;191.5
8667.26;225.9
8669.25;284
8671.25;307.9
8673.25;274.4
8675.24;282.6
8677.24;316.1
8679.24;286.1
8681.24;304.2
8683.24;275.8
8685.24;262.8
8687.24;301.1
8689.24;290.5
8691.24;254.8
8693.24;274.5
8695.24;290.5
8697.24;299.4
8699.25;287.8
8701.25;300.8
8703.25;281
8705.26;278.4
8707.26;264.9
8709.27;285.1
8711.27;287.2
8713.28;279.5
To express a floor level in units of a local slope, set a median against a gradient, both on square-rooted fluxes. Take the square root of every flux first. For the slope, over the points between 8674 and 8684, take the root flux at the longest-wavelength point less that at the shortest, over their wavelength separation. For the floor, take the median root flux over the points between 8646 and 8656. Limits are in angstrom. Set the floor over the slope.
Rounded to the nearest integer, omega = -672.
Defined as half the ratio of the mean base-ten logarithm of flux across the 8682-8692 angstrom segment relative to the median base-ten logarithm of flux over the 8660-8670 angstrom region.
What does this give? 0.509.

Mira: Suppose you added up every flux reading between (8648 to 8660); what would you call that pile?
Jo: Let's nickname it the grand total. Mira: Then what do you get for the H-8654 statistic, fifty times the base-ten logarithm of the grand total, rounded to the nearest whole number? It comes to 161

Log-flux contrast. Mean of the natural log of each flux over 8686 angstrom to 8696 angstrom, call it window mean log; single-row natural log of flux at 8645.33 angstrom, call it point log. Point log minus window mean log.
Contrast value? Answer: 0.05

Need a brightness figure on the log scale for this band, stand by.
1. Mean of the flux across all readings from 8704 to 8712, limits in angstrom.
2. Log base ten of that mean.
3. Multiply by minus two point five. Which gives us -6.11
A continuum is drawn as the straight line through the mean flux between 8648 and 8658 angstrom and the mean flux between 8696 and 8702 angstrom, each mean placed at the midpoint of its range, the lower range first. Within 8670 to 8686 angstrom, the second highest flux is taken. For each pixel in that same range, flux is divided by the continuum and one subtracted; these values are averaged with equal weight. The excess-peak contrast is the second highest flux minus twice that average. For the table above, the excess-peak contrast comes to 308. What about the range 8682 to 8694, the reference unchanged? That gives 291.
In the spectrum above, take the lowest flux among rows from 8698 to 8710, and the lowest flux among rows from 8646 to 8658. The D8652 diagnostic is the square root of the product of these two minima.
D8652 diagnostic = 261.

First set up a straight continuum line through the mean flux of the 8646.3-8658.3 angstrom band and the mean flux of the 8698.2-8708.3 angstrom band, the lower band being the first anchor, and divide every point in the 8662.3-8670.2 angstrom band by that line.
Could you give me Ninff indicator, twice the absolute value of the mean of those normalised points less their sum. 5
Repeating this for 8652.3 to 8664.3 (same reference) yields 10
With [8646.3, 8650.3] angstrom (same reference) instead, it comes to 2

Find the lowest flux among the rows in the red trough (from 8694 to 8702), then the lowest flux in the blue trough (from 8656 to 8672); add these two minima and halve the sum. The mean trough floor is 240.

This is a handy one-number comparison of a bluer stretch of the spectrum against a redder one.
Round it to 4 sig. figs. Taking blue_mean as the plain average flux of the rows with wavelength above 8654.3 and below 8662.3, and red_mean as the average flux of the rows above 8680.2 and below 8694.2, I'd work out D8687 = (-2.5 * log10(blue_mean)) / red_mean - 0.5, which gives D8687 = -0.5219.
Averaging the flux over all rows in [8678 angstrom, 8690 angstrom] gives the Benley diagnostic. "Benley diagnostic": 287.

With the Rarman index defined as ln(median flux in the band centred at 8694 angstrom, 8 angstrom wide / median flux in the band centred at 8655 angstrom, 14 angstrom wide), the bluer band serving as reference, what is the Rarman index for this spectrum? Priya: 0.023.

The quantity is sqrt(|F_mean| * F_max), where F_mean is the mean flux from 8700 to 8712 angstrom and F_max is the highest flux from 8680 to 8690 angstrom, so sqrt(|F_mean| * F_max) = 293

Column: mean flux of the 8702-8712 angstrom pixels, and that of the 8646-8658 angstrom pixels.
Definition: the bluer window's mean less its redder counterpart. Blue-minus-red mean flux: 4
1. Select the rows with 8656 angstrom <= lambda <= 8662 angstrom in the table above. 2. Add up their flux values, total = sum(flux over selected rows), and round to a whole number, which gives 863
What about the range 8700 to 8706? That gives 860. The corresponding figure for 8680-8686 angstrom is 843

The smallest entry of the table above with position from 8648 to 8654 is 256.2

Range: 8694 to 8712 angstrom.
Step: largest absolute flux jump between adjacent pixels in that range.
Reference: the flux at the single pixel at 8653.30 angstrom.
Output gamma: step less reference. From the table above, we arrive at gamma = -236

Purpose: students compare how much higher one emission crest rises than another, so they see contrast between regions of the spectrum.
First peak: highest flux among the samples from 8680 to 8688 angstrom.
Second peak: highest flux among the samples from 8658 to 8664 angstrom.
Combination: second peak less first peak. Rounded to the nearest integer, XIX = 27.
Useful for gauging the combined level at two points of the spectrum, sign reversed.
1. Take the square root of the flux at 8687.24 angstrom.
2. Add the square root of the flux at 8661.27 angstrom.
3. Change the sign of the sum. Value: -35.6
